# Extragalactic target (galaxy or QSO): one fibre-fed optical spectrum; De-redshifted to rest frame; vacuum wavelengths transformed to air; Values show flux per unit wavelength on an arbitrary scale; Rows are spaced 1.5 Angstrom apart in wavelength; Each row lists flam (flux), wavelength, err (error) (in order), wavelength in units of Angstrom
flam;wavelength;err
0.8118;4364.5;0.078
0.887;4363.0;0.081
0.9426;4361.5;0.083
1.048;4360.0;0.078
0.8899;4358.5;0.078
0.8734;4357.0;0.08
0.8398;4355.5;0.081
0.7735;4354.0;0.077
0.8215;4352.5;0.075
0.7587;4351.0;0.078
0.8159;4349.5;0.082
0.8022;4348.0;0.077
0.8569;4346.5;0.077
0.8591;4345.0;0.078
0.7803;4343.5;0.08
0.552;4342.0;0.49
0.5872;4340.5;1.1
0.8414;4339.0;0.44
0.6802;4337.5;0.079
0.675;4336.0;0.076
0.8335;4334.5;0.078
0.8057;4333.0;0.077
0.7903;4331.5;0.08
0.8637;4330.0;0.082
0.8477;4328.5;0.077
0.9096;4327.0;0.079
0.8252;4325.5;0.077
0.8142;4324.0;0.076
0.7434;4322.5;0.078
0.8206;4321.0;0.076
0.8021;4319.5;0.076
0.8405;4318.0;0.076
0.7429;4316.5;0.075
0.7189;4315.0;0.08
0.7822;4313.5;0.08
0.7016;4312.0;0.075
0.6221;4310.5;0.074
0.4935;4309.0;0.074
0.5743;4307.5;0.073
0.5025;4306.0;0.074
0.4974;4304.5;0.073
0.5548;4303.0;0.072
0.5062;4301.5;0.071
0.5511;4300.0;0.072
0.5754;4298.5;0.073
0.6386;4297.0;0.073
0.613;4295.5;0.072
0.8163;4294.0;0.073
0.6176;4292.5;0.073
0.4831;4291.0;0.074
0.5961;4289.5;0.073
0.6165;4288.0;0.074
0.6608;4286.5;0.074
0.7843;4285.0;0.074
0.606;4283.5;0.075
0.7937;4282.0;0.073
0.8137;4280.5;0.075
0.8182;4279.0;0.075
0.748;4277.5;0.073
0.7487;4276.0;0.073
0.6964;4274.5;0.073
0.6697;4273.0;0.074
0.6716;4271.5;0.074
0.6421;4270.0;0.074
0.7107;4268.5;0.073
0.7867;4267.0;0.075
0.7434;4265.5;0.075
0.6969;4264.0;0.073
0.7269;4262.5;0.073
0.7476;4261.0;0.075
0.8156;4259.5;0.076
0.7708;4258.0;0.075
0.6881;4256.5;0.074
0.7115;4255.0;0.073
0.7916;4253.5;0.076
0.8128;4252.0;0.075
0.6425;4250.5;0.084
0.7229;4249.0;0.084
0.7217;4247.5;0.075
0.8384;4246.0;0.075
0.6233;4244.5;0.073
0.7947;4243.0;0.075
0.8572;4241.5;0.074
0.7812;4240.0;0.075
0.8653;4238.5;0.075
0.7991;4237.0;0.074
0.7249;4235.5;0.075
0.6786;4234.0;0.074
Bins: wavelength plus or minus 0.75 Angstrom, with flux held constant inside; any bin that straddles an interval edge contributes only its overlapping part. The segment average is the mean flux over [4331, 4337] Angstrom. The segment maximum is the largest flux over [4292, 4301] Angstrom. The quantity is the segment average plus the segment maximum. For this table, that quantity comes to 1.59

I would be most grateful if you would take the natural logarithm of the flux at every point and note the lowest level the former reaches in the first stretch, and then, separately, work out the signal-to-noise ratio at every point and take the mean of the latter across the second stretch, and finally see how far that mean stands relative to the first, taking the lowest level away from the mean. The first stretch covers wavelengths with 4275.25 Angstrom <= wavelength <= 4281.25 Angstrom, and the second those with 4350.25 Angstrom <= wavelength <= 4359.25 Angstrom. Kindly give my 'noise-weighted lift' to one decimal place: 10.9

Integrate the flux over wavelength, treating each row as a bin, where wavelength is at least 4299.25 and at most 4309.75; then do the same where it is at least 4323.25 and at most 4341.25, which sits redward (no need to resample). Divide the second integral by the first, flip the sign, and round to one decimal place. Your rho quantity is -2.6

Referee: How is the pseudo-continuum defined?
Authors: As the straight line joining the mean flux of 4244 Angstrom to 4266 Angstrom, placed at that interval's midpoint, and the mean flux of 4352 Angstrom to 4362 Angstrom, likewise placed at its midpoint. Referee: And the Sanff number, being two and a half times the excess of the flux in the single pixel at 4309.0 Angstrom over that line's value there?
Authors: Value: -0.80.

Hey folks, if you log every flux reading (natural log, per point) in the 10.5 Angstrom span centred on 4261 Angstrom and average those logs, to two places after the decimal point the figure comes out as -0.30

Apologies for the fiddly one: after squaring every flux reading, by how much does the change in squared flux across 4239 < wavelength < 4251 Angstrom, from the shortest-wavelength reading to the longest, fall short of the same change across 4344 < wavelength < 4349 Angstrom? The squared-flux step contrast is 0.10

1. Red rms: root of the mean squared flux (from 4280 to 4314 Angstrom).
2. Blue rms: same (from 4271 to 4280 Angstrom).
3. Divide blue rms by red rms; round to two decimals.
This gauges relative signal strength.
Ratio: 1.15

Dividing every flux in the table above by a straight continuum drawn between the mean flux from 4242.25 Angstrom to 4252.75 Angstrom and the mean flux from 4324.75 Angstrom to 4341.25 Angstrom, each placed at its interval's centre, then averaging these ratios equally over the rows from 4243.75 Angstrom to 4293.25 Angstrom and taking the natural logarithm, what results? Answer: -0.05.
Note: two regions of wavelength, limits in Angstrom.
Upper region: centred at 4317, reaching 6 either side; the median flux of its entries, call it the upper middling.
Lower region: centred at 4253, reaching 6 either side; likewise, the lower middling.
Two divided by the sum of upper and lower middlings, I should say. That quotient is 1.35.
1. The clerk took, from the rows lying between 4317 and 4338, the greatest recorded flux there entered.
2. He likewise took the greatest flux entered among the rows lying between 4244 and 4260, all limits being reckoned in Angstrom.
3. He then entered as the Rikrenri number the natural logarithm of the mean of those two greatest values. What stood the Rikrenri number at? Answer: -0.13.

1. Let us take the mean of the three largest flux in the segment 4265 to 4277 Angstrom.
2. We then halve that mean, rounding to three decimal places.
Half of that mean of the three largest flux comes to 0.380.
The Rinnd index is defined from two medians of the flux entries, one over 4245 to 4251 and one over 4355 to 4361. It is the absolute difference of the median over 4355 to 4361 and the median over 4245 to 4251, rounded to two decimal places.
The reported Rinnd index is 0.16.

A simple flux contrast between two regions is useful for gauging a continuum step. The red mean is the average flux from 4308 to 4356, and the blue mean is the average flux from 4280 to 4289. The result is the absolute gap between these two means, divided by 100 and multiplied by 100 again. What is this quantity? 0.06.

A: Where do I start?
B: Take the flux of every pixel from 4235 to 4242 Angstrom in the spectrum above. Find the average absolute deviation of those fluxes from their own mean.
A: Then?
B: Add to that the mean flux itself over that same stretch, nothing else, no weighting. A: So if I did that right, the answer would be 0.85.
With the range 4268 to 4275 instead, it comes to 0.70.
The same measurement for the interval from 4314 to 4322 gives 0.83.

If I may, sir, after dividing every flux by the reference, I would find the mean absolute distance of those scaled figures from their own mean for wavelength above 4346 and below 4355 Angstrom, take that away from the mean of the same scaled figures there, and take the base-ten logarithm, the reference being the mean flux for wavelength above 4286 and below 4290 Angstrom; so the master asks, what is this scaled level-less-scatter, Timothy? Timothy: 0.096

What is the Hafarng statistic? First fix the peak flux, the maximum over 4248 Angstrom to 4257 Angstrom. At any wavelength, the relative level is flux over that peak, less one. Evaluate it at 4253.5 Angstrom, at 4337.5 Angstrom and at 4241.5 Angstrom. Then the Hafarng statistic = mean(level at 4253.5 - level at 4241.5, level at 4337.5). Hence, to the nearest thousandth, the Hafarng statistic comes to -0.122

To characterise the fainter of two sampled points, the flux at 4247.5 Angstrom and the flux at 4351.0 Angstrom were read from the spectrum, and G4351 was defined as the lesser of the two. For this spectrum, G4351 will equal 0.72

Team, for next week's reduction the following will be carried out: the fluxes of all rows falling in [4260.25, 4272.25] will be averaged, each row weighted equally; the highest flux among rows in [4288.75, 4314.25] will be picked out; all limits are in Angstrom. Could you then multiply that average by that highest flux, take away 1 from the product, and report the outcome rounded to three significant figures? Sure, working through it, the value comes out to -0.416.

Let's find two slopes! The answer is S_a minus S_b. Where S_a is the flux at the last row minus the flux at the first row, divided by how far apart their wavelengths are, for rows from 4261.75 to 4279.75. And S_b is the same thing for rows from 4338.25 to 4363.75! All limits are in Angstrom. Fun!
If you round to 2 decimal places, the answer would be 0.00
